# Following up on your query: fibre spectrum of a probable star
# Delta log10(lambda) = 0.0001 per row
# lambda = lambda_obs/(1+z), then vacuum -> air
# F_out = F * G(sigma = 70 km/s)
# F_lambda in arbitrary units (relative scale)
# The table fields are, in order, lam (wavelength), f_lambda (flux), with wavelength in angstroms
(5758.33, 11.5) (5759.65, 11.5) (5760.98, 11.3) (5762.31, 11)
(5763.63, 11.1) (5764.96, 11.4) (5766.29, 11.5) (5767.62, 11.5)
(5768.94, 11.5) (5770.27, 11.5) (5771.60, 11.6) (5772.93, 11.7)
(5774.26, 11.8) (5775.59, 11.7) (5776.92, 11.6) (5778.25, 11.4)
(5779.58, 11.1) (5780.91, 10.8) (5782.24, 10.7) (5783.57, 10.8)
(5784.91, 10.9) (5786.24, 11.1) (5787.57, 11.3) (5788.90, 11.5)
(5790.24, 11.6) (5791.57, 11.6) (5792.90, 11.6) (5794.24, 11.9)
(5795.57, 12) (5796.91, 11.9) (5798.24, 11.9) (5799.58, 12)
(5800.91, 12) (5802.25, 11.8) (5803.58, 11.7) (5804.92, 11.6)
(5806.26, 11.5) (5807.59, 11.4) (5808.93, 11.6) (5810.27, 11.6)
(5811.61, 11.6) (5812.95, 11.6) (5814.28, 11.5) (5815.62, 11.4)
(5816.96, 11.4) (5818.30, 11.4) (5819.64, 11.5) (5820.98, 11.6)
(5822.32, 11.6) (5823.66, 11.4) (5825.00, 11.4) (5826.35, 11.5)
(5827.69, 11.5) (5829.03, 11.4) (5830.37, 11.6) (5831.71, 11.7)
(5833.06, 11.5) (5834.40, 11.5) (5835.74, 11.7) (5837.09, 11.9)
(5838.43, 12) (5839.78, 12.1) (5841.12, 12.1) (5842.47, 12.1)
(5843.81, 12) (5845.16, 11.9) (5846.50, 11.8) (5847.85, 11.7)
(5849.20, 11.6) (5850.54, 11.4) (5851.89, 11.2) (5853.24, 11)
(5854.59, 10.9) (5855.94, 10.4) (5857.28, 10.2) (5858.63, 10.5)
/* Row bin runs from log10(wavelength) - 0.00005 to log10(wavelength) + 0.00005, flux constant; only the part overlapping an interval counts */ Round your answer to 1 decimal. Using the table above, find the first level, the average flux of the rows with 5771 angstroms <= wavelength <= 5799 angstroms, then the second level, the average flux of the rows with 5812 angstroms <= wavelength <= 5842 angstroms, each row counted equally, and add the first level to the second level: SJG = 23.1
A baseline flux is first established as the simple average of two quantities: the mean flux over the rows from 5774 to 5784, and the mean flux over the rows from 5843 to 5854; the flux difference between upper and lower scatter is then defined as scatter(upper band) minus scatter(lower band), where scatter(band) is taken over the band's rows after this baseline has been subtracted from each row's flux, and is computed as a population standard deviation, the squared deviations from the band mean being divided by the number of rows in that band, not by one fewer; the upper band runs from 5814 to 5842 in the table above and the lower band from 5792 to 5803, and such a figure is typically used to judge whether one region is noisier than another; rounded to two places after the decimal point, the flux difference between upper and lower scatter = 0.10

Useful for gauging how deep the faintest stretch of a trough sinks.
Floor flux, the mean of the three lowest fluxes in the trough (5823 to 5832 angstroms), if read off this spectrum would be 11.4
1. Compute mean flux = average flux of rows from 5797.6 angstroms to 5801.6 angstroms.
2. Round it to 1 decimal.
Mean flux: 12.0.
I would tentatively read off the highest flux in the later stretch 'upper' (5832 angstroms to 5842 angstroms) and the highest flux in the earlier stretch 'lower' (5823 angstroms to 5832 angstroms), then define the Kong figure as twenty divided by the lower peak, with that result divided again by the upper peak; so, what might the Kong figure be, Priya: 0.141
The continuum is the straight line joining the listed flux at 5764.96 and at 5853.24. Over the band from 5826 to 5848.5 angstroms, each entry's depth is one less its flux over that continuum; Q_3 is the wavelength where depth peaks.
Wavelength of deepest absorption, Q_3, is 5829.03 angstroms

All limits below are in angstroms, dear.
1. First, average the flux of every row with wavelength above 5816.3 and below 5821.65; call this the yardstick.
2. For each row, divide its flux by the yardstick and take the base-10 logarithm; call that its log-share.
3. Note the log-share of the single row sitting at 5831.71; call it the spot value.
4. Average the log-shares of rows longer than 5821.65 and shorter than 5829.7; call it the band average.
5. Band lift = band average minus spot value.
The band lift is -0.009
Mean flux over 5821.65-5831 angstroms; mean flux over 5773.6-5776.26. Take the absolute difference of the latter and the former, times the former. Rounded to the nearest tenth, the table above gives 3.0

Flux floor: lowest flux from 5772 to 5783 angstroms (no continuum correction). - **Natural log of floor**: 2.370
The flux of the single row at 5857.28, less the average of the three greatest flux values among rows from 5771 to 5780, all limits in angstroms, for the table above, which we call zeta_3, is -1.5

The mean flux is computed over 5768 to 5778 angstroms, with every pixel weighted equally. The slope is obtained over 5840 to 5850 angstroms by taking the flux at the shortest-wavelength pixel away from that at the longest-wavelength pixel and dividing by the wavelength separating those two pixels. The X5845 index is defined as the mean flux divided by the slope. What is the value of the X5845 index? -188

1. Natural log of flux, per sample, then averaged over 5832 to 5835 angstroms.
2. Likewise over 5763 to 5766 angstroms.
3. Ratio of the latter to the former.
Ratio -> 0.991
